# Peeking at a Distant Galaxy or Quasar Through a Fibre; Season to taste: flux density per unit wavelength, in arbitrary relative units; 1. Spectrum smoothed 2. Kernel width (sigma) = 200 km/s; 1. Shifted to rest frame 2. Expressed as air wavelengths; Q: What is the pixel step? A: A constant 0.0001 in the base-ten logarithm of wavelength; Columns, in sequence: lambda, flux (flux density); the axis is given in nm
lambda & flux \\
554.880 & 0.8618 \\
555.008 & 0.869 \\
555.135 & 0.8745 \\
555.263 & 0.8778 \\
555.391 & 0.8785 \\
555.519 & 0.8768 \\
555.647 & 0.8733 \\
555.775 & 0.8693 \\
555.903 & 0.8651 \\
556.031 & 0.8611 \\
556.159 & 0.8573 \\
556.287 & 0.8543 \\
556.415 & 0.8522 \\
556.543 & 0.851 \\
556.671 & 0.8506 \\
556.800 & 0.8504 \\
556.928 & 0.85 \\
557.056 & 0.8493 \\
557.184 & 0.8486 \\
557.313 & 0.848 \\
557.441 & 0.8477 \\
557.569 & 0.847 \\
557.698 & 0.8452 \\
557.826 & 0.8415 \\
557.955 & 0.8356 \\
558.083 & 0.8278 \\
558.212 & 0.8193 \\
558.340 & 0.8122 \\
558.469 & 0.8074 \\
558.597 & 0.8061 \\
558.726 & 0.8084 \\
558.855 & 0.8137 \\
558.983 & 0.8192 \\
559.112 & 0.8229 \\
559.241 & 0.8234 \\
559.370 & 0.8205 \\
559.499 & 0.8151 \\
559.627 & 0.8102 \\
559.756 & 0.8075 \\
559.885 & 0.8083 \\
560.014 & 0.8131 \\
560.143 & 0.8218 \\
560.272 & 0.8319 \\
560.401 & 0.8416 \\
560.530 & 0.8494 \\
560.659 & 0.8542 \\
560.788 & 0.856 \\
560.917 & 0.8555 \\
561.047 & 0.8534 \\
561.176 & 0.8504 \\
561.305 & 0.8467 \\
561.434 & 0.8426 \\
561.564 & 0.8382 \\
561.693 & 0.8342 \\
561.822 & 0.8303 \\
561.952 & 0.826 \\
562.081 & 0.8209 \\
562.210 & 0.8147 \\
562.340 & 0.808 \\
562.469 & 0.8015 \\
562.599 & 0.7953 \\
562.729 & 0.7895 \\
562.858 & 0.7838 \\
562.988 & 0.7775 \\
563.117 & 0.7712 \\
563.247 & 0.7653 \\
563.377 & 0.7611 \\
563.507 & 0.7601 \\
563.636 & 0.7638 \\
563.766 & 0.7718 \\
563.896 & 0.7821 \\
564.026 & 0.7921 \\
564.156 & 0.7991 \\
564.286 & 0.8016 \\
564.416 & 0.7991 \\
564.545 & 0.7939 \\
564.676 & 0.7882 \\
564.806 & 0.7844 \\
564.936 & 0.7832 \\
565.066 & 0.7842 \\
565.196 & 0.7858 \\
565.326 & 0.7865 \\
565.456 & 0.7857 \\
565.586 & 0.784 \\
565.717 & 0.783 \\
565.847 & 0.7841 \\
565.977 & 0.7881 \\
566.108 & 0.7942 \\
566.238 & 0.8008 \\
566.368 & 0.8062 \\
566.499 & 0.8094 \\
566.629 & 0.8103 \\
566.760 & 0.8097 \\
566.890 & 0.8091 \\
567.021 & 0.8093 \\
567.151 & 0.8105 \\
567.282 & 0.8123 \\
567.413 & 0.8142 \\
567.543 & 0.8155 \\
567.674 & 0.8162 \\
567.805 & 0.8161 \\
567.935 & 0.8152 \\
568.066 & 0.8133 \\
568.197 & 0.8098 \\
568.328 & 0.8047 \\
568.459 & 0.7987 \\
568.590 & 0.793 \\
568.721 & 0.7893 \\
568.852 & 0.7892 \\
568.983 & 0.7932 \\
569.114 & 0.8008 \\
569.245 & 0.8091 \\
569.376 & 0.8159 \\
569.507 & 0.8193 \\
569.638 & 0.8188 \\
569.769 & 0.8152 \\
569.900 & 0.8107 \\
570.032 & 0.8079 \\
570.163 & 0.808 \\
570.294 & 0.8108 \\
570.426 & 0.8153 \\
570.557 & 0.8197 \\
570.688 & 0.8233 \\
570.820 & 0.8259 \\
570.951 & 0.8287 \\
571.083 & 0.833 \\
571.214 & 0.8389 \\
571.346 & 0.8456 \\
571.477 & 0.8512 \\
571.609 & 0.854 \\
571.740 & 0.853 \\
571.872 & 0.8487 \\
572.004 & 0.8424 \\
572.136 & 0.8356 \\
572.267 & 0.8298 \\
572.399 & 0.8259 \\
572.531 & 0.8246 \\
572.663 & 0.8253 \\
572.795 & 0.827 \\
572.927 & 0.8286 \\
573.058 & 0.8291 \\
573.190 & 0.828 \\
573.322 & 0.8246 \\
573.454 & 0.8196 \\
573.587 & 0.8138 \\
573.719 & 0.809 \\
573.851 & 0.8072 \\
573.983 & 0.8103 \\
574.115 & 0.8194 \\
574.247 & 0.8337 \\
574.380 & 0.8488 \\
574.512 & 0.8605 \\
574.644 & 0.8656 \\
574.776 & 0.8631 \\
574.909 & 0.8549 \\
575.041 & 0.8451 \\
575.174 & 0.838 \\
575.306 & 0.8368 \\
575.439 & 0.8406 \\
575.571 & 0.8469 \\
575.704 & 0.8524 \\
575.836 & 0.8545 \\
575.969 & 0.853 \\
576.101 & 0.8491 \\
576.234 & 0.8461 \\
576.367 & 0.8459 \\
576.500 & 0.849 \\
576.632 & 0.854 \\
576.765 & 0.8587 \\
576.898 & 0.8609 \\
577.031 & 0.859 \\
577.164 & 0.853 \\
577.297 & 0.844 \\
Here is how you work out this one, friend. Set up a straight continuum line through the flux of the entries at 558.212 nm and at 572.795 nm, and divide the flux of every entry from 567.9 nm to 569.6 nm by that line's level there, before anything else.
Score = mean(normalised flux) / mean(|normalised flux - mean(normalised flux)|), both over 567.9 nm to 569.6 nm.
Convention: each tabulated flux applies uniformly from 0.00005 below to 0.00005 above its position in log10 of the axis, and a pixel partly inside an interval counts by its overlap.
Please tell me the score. 87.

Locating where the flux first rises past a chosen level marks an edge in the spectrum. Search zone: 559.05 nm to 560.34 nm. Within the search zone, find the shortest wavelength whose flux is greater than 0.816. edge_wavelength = 559.112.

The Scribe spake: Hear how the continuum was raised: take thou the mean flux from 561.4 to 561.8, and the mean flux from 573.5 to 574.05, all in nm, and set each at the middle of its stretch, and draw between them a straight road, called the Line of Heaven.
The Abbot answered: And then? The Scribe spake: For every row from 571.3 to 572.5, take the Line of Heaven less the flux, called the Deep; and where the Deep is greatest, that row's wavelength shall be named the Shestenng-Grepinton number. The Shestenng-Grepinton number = 572.399 nm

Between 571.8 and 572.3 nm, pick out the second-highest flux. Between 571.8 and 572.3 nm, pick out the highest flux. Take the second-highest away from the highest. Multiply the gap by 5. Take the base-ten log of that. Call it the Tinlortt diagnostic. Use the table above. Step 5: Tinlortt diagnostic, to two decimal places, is -1.50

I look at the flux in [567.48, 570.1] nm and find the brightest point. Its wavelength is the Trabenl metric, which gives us 569.507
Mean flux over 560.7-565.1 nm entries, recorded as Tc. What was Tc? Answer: 0.80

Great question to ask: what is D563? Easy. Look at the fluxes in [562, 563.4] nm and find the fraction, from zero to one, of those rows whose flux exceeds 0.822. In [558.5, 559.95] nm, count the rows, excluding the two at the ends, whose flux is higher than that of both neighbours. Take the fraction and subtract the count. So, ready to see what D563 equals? -1.0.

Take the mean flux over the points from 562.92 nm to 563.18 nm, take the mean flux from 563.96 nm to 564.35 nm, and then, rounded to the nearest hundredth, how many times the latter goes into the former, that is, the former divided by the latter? 0.97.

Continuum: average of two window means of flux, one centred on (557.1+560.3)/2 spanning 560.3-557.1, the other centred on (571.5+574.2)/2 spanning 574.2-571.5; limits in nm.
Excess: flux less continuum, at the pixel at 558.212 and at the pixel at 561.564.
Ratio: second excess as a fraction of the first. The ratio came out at -1.8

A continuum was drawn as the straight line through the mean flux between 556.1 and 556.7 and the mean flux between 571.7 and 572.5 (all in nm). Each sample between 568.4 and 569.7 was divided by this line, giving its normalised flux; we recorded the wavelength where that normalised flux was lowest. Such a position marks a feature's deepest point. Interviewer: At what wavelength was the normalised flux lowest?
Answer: 568.721 nm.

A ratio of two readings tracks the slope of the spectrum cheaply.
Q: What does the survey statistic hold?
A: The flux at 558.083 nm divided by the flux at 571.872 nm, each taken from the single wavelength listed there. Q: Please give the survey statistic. 0.975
